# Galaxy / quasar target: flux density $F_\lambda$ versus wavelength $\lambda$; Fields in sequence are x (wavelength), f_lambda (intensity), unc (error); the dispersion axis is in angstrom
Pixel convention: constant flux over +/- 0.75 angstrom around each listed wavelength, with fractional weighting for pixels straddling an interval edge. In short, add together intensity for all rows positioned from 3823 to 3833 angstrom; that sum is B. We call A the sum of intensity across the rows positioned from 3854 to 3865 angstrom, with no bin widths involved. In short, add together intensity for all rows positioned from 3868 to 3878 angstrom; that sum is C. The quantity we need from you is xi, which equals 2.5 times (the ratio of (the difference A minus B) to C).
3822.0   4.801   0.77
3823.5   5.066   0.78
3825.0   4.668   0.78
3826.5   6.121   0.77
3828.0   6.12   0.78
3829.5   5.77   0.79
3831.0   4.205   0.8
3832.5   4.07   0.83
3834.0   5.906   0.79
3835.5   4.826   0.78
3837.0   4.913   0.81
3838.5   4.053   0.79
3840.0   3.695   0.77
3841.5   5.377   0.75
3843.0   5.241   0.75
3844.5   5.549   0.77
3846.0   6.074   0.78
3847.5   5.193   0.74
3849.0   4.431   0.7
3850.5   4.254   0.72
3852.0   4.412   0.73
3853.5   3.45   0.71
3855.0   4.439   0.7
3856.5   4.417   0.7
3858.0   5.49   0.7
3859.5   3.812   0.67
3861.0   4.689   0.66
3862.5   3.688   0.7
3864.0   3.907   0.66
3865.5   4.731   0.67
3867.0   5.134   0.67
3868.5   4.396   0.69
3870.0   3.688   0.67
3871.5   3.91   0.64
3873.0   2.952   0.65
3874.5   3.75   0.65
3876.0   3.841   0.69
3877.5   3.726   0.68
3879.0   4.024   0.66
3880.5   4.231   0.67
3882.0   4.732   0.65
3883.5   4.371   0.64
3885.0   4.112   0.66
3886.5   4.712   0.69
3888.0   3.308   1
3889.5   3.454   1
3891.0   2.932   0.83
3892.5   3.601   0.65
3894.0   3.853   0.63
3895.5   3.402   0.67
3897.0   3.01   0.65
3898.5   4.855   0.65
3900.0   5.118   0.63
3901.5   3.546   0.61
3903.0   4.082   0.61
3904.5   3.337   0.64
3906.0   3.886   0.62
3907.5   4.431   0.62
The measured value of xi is -0.5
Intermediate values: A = 30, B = 36.0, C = 26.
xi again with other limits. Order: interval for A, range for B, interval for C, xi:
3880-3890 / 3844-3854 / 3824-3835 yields -0.3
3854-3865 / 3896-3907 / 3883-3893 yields 0.2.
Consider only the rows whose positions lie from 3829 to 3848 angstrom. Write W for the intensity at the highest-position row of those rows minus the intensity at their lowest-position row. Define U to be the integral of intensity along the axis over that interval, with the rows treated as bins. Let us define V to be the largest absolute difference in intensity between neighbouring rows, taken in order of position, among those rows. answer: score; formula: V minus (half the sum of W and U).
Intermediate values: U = 95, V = 1.8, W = -0.6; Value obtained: -45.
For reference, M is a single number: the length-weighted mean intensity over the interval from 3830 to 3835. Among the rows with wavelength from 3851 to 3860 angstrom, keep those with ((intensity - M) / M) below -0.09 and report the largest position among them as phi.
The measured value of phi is 3859.5 angstrom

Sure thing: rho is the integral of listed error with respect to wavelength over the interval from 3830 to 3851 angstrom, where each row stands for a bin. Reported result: 16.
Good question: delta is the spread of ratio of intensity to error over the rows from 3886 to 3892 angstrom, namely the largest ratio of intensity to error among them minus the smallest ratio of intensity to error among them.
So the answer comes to 3.5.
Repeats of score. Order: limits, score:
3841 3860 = -43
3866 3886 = -39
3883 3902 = -34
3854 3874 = -40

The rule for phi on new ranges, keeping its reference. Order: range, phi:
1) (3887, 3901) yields 3897.0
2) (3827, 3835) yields 3832.5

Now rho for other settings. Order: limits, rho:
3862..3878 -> 11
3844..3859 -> 11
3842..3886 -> 30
